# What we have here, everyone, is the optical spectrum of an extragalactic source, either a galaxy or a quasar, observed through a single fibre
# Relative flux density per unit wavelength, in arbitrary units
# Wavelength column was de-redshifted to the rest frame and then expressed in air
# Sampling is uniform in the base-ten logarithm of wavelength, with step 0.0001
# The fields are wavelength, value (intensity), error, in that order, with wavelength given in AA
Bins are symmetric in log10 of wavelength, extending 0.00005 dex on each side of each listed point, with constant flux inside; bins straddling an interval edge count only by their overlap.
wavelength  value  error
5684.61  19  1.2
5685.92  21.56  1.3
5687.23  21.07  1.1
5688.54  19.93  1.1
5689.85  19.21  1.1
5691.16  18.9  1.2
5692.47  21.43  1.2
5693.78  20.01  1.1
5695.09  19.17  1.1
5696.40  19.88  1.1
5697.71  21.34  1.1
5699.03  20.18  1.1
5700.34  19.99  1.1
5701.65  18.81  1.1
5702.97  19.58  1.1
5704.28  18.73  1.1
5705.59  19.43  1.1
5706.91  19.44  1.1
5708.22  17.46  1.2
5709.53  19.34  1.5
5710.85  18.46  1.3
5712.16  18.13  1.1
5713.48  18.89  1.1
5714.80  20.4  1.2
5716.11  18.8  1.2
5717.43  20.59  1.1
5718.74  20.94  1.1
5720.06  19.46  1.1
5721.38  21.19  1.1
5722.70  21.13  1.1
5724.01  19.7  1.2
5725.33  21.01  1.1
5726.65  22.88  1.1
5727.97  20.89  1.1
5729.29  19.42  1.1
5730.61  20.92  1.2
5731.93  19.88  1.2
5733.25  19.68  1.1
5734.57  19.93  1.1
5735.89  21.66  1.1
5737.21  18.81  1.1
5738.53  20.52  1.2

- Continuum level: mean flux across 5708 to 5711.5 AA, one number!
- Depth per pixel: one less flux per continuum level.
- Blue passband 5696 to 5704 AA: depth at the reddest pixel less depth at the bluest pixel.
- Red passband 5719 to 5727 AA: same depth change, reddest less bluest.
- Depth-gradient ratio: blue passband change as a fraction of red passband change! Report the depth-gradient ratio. 0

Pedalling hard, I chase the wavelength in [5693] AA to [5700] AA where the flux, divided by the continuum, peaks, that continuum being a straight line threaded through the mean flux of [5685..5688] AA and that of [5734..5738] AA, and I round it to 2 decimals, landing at 5697.71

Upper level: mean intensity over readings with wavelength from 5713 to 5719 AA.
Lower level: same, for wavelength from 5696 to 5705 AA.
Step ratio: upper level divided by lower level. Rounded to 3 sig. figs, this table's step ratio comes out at 1.01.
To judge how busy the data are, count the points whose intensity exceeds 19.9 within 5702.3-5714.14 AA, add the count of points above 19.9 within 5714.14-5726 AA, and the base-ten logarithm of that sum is 0.78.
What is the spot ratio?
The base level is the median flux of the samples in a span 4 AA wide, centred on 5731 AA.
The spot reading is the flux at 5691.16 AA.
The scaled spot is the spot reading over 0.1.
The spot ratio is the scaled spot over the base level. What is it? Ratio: 9.5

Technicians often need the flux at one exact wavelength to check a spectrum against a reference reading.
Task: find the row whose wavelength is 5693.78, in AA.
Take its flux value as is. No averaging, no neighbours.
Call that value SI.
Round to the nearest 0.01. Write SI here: 20.01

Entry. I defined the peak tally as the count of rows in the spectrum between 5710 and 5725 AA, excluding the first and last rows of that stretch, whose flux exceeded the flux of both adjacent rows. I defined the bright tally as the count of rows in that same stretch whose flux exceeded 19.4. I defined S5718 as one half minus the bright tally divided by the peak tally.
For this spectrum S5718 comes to -1.83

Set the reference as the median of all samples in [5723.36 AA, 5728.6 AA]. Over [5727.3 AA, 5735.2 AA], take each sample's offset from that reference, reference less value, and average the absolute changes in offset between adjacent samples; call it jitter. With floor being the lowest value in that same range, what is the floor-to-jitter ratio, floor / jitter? 22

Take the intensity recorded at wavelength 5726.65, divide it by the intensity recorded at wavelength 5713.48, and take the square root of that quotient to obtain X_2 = 1.10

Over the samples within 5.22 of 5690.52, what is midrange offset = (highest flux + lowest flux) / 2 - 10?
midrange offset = 10.2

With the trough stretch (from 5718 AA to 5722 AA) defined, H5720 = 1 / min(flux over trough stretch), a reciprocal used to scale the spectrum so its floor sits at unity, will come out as 0.051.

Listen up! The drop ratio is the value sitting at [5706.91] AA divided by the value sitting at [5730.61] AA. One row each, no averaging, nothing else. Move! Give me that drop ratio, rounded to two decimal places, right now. 0.93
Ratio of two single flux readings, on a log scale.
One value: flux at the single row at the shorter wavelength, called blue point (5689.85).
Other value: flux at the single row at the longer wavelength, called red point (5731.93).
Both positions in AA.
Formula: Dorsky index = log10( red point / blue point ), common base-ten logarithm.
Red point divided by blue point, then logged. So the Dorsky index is 0.01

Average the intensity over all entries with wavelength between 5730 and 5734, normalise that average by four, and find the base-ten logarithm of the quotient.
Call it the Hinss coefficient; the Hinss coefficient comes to 0.702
